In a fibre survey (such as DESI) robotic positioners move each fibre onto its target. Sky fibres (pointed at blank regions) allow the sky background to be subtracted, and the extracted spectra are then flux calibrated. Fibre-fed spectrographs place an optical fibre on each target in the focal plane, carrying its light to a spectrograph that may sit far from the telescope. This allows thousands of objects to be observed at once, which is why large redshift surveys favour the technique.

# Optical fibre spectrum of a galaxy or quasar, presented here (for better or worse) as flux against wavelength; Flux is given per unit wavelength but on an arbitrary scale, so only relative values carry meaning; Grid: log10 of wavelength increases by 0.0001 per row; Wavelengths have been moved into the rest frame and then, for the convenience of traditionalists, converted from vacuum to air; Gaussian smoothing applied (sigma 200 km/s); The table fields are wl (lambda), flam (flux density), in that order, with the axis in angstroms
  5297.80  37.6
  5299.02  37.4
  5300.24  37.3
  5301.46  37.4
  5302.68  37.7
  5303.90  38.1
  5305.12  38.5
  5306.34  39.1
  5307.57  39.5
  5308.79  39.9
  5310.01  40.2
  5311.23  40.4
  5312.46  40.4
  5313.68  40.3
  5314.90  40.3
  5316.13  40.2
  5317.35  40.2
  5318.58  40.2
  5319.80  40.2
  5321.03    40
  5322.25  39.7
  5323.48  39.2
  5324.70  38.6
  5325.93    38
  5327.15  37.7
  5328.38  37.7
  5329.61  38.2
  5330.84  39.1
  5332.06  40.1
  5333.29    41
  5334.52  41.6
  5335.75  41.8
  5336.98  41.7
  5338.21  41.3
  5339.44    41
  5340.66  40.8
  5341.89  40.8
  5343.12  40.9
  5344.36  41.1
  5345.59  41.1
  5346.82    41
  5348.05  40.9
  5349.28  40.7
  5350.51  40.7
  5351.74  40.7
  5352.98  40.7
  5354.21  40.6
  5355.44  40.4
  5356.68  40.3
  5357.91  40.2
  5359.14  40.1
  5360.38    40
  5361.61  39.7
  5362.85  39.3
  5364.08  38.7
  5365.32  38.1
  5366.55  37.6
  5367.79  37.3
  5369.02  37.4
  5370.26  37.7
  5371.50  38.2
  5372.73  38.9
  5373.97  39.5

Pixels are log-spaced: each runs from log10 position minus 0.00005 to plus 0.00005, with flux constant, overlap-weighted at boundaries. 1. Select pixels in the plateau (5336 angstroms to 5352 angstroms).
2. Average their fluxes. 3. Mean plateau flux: 41.0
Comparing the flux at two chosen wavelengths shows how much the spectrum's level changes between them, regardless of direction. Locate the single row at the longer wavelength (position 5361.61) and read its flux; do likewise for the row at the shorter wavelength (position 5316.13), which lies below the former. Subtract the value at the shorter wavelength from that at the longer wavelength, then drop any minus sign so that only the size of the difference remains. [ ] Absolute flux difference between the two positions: 0.5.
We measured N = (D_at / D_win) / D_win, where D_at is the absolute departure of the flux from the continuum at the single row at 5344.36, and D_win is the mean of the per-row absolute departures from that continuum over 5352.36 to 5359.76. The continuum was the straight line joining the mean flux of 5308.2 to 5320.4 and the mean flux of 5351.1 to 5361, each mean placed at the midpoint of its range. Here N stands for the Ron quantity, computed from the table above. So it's 21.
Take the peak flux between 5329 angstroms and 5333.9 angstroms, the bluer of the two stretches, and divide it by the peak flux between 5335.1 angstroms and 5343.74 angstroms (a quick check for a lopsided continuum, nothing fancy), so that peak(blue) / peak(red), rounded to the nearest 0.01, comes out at 0.98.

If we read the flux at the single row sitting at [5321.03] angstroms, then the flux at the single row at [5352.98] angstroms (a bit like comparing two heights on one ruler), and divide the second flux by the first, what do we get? 1.02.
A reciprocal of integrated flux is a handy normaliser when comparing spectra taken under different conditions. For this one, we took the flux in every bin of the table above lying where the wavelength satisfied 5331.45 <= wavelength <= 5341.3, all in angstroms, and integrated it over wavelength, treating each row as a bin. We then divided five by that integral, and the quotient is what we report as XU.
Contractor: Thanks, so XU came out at 0.012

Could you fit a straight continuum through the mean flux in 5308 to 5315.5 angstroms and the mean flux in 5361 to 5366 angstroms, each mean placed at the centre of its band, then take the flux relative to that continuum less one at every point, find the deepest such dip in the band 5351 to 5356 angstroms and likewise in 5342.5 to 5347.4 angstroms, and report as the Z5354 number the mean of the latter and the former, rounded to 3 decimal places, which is 0.034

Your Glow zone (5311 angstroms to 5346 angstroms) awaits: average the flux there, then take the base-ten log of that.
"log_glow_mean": 1.60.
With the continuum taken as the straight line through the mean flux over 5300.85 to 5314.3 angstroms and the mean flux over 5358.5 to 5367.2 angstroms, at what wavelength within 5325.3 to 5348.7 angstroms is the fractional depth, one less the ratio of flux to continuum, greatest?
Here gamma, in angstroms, 5327.15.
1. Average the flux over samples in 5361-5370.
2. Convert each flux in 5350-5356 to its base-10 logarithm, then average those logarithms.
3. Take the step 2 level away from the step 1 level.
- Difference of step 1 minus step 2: 36.7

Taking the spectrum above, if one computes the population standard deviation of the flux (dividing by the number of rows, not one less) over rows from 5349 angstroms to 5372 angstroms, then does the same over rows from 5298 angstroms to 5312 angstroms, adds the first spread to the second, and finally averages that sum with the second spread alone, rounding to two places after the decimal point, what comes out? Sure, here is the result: 1.76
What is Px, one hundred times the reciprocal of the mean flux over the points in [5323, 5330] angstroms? 2.62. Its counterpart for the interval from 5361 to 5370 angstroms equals 2.61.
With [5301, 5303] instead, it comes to 2.66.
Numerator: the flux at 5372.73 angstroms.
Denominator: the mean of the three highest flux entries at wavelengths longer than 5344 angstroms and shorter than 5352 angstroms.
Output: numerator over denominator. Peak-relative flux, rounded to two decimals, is 0.95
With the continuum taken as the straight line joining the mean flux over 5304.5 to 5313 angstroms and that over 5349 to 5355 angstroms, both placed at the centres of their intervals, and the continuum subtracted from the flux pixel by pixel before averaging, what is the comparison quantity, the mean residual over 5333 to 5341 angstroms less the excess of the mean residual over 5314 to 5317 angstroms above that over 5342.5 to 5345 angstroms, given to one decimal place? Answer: 1.1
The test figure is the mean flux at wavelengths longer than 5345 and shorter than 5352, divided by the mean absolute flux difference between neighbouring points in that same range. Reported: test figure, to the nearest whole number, 511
